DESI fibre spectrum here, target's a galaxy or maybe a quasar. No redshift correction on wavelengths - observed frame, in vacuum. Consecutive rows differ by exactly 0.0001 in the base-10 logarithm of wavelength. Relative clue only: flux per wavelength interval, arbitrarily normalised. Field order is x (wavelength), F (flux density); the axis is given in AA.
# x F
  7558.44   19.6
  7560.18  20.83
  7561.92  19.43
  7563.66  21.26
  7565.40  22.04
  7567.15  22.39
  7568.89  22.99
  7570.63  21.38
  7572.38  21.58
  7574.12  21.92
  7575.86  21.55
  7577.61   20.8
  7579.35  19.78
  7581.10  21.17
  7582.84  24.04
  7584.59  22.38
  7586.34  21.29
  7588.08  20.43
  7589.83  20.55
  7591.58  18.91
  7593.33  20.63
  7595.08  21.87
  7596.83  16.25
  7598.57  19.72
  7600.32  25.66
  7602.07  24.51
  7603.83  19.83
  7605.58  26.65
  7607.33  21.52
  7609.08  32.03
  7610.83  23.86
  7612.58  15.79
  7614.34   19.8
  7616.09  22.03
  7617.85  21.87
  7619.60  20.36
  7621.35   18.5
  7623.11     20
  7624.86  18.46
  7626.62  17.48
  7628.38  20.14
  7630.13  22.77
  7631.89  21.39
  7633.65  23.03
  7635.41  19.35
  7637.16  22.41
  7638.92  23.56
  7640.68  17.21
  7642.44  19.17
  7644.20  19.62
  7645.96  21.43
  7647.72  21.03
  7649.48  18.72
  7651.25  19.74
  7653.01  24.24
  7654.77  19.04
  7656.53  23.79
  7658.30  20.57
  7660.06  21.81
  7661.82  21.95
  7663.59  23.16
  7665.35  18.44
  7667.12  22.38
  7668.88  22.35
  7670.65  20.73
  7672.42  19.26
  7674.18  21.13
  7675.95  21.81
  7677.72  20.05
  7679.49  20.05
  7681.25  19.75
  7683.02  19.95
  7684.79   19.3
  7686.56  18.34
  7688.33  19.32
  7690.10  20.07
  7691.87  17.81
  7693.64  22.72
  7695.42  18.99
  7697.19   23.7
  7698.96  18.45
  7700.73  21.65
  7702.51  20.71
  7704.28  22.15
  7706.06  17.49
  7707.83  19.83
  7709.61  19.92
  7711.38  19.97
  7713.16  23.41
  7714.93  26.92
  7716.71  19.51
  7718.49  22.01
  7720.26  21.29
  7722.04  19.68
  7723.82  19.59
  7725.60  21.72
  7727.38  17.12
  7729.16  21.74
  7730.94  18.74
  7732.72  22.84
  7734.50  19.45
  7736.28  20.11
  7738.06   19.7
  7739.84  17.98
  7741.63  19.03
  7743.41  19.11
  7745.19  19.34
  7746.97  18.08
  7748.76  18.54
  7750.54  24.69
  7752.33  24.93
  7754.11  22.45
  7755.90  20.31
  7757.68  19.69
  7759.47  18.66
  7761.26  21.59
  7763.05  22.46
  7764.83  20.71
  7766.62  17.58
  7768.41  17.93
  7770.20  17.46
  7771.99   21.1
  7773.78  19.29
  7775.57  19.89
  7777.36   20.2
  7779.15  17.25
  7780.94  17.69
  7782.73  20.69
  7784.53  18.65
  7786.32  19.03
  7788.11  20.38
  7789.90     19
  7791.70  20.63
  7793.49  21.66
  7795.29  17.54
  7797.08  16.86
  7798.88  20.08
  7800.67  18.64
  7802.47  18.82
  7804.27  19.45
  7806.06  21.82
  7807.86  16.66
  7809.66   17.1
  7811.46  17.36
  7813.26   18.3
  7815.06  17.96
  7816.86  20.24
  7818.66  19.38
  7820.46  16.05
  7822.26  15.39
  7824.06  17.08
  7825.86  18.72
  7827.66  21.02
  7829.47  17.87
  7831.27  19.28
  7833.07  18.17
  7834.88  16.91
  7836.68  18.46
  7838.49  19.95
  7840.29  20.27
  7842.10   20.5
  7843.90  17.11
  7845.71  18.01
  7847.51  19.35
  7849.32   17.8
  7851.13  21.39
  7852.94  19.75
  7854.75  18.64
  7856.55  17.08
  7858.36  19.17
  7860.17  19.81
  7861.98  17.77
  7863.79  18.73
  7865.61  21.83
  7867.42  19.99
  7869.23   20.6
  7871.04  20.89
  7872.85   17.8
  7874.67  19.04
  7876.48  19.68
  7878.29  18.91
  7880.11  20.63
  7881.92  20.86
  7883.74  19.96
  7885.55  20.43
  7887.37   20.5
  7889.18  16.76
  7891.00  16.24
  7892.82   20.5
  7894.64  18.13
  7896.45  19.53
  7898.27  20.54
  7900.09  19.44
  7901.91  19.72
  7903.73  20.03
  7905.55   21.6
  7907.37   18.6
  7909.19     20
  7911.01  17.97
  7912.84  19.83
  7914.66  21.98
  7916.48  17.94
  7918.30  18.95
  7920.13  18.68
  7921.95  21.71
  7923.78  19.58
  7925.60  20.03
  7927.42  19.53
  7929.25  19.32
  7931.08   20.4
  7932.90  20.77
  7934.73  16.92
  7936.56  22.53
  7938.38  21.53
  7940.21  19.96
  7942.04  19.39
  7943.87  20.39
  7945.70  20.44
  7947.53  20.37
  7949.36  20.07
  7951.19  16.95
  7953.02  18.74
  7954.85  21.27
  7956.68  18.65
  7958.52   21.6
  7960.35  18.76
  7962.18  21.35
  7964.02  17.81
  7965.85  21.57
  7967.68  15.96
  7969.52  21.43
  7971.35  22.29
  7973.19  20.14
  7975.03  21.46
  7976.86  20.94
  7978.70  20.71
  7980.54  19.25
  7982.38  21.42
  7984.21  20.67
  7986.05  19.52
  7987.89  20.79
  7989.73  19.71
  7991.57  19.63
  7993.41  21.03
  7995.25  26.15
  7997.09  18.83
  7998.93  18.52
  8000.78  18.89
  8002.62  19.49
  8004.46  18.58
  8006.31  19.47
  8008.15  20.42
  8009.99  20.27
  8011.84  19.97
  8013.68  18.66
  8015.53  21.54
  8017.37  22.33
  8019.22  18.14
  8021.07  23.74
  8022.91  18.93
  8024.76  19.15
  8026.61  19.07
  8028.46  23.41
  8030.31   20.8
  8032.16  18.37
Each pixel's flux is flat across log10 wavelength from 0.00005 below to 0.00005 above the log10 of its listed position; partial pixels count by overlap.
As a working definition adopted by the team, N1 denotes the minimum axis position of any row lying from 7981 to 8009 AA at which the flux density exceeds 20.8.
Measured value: 7982.38 AA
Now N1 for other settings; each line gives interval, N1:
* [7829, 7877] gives 7851.13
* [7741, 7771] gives 7750.54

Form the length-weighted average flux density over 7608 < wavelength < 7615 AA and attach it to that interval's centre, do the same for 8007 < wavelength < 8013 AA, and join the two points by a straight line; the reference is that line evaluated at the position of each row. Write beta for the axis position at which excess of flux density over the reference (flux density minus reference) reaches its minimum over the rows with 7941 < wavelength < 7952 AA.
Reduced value 7951.19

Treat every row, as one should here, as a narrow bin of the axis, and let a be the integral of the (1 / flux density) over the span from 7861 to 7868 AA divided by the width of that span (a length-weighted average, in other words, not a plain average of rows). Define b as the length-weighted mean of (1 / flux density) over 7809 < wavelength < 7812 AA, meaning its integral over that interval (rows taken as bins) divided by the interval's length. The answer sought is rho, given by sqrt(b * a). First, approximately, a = 0.051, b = 0.0580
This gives 0.0546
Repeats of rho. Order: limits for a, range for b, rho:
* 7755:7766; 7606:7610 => 0.0436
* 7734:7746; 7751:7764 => 0.0494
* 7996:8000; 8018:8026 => 0.0516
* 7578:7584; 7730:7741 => 0.0486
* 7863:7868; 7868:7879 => 0.0505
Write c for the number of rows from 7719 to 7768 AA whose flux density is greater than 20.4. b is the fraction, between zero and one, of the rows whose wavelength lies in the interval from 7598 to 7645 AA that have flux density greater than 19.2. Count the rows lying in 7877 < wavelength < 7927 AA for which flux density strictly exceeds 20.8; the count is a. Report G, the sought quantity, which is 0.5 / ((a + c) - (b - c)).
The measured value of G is 0.0215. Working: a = 4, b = 0.78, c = 10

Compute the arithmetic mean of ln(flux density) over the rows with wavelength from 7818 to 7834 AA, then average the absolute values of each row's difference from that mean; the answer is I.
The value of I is 0.075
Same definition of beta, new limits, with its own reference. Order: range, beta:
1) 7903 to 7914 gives 7911.01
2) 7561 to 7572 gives 7561.92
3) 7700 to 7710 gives 7706.06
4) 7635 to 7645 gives 7640.68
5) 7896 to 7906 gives 7900.09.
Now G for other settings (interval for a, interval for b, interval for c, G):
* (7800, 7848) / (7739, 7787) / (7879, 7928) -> 0.0257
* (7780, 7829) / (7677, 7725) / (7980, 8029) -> 0.0225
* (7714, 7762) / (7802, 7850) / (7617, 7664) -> 0.0133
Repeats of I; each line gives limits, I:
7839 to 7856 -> 0.061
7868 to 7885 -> 0.044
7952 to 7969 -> 0.088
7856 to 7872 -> 0.062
